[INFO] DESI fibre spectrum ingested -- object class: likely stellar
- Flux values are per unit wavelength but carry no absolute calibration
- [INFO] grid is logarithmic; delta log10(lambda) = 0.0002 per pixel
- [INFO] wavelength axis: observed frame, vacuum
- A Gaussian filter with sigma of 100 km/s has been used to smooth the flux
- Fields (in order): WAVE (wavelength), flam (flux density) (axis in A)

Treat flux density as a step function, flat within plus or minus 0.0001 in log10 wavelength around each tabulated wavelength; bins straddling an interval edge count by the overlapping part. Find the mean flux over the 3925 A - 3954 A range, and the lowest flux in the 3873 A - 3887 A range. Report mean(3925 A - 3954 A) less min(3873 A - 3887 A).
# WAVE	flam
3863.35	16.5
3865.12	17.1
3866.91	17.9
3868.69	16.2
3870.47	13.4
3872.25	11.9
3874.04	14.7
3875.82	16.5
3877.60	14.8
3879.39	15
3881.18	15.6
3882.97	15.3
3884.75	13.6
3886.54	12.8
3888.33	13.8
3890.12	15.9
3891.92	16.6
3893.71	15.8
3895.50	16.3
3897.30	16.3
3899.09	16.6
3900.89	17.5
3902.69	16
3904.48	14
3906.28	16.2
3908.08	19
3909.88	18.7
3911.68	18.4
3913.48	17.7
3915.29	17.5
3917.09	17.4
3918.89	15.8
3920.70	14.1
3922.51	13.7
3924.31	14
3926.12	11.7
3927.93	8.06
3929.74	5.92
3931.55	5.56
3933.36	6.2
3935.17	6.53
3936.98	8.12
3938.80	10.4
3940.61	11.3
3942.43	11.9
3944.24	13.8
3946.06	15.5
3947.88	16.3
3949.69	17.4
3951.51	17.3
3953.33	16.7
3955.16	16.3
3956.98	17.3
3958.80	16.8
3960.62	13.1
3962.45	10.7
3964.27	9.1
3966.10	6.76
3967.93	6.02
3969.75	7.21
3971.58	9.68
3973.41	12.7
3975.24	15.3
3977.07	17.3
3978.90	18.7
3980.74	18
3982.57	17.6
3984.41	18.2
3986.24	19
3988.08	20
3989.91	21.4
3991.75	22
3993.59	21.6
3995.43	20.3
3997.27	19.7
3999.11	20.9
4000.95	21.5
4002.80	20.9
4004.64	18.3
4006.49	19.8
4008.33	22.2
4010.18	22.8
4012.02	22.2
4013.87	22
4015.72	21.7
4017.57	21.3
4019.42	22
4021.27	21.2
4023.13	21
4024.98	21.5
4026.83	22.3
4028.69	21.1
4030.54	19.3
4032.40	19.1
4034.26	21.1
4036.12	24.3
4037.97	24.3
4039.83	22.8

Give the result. -1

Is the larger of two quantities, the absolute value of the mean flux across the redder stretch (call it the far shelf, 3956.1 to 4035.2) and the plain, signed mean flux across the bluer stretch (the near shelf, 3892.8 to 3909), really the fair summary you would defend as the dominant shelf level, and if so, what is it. 18.2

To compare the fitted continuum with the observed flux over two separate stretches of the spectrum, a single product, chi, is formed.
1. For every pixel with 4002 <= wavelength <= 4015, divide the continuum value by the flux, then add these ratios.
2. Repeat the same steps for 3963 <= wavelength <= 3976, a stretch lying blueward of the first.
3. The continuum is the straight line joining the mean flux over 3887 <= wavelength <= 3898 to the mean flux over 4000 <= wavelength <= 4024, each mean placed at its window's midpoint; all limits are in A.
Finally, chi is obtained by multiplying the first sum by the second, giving 110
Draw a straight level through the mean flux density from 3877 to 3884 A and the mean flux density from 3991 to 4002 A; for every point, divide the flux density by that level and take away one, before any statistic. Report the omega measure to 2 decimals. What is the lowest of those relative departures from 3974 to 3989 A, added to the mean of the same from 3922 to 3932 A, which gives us -0.67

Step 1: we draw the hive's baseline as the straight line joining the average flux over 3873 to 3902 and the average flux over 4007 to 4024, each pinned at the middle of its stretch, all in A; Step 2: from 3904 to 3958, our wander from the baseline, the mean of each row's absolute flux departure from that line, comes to 4.4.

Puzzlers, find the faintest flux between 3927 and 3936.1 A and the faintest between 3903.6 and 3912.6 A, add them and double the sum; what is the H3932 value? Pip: 39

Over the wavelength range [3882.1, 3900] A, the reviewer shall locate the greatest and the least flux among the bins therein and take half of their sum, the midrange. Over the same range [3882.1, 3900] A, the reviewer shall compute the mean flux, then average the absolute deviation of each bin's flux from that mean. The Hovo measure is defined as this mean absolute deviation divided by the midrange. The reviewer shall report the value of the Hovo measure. 0.078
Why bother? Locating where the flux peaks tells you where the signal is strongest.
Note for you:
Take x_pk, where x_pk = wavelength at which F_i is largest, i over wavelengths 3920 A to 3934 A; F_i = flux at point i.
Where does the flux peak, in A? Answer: 3920.70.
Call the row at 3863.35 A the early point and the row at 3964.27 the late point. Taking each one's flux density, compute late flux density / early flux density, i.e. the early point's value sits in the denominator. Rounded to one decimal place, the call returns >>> 0.6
